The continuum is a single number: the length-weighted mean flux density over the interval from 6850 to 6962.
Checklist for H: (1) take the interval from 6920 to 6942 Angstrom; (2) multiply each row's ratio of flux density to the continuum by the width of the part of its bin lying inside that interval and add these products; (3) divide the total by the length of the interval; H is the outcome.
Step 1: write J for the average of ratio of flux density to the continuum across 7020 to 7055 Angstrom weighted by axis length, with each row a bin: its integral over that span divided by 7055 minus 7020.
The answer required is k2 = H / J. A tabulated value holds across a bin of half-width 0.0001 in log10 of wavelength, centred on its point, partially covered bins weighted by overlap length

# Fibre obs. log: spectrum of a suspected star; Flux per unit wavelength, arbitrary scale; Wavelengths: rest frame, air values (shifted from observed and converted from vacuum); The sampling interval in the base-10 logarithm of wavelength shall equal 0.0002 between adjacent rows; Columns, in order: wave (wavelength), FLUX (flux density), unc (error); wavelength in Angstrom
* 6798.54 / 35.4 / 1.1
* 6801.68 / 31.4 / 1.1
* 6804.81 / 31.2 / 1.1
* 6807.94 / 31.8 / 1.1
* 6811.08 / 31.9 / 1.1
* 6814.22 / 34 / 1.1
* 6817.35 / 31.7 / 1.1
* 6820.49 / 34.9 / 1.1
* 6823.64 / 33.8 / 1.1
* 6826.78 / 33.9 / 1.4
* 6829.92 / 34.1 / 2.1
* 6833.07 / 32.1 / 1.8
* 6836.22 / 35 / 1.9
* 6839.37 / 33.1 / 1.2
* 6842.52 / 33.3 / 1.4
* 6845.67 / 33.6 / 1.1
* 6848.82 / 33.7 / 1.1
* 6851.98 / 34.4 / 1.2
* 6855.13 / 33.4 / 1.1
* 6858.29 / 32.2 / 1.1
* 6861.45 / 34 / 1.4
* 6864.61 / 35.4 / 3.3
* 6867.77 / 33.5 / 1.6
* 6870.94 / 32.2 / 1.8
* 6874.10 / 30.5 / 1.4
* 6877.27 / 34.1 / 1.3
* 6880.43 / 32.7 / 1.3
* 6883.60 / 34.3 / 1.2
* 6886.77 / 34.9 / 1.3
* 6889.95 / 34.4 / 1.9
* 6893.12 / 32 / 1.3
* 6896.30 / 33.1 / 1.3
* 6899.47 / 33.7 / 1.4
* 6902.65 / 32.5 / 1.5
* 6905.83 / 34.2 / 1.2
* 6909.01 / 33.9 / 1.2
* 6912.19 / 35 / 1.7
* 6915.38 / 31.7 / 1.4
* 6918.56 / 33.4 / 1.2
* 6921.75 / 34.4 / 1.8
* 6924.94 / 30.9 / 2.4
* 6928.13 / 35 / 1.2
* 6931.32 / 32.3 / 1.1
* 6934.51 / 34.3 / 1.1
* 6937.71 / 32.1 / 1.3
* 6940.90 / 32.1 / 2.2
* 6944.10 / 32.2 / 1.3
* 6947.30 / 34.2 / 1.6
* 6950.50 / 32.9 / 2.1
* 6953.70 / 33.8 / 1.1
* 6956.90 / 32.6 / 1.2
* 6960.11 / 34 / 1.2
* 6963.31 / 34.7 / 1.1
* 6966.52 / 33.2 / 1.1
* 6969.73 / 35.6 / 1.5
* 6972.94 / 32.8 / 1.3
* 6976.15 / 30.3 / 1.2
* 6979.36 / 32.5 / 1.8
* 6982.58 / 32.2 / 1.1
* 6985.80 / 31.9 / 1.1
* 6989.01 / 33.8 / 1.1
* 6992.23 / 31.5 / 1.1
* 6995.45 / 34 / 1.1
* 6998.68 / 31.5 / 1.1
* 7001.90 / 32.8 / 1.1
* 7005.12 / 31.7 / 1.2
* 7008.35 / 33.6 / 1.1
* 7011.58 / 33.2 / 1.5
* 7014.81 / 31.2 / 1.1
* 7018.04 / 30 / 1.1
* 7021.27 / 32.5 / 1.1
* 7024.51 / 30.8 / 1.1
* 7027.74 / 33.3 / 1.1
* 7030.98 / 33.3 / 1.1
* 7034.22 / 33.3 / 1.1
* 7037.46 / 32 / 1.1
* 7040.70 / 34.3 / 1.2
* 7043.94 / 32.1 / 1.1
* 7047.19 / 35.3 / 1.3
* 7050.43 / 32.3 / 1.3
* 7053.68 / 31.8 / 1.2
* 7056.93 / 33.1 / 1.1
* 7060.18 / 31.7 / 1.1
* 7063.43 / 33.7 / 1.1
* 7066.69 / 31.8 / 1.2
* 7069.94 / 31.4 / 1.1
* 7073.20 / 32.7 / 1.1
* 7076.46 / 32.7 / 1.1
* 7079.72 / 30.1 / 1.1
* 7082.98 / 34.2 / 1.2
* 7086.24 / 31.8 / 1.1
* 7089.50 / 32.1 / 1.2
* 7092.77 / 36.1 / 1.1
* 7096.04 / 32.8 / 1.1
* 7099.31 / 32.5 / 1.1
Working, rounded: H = 0.99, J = 0.99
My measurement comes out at 1.01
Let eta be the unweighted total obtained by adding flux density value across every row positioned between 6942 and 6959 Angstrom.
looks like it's 166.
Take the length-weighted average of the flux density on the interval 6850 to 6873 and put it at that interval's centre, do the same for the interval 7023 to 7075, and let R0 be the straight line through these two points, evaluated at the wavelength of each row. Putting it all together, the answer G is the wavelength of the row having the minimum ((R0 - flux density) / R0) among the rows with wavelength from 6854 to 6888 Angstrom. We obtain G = 6864.61 Angstrom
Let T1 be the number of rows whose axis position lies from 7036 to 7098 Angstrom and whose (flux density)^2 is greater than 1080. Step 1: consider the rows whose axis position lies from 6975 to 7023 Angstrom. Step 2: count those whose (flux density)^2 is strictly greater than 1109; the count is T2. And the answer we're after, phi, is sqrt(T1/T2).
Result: 1.41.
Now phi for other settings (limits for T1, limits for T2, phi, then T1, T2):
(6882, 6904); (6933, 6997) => 0.79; 5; 8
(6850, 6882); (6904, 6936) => 0.93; 6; 7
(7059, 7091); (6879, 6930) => 0.45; 2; 10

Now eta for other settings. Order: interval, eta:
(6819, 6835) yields 169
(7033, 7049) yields 167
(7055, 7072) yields 162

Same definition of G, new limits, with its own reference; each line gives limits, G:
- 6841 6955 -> 6864.61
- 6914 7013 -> 6969.73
